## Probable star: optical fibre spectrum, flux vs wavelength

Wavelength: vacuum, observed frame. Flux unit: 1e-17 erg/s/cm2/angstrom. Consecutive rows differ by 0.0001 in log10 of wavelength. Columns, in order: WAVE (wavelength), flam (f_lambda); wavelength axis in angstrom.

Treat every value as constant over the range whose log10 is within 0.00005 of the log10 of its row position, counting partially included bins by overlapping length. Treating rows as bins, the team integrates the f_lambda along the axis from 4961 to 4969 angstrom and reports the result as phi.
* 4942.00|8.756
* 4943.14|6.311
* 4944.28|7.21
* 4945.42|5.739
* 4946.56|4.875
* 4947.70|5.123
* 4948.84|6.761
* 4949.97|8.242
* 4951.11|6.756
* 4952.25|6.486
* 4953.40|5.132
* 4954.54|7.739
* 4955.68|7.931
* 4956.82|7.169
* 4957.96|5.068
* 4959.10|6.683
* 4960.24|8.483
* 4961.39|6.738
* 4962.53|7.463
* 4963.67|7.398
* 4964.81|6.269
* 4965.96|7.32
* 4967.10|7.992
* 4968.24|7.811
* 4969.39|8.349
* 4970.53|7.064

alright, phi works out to 59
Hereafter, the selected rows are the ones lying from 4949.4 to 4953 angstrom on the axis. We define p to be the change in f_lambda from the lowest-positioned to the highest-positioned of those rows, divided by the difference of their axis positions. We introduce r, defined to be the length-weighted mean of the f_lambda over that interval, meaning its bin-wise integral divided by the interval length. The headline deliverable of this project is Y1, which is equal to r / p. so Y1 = -9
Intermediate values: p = -0.77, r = 7.1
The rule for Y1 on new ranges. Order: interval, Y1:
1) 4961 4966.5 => 55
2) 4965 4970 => 26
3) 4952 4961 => 27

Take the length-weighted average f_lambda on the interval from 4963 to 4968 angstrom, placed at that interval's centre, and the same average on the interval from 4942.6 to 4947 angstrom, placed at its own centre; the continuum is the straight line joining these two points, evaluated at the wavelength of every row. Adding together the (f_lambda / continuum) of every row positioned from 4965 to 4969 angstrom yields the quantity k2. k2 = 3.1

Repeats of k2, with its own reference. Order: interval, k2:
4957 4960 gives 1.7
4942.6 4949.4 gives 5.9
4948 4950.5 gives 2.4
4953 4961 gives 7.1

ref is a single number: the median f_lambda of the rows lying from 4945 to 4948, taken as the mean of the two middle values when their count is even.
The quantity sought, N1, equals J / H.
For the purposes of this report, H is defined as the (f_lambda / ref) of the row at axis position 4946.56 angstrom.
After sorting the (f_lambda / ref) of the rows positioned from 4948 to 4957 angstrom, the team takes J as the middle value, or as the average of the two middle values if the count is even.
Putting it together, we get 1.43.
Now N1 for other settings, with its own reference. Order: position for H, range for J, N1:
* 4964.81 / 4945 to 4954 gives 0.98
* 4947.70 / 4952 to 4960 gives 1.30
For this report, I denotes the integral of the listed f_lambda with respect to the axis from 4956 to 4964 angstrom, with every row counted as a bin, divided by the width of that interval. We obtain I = 7.02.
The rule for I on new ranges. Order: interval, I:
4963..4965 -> 6.99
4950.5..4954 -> 6.15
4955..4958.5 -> 6.78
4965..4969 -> 7.59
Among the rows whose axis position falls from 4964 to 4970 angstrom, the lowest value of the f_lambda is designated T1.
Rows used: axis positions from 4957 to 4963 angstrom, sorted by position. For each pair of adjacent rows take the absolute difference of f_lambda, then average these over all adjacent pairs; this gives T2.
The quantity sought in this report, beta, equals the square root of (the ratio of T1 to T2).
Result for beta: 2.06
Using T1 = 6.269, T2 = 1.47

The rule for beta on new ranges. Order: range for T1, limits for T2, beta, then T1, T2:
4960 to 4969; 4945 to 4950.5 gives 2.43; 6.269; 1.06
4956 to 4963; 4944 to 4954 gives 2.14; 5.068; 1.10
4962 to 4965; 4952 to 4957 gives 2.26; 6.269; 1.23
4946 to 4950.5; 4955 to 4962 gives 1.74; 4.875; 1.60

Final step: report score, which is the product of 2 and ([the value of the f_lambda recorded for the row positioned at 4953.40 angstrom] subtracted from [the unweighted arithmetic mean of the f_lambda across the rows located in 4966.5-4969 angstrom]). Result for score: 5.5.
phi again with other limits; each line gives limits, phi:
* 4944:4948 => 23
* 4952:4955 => 19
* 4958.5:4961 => 19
